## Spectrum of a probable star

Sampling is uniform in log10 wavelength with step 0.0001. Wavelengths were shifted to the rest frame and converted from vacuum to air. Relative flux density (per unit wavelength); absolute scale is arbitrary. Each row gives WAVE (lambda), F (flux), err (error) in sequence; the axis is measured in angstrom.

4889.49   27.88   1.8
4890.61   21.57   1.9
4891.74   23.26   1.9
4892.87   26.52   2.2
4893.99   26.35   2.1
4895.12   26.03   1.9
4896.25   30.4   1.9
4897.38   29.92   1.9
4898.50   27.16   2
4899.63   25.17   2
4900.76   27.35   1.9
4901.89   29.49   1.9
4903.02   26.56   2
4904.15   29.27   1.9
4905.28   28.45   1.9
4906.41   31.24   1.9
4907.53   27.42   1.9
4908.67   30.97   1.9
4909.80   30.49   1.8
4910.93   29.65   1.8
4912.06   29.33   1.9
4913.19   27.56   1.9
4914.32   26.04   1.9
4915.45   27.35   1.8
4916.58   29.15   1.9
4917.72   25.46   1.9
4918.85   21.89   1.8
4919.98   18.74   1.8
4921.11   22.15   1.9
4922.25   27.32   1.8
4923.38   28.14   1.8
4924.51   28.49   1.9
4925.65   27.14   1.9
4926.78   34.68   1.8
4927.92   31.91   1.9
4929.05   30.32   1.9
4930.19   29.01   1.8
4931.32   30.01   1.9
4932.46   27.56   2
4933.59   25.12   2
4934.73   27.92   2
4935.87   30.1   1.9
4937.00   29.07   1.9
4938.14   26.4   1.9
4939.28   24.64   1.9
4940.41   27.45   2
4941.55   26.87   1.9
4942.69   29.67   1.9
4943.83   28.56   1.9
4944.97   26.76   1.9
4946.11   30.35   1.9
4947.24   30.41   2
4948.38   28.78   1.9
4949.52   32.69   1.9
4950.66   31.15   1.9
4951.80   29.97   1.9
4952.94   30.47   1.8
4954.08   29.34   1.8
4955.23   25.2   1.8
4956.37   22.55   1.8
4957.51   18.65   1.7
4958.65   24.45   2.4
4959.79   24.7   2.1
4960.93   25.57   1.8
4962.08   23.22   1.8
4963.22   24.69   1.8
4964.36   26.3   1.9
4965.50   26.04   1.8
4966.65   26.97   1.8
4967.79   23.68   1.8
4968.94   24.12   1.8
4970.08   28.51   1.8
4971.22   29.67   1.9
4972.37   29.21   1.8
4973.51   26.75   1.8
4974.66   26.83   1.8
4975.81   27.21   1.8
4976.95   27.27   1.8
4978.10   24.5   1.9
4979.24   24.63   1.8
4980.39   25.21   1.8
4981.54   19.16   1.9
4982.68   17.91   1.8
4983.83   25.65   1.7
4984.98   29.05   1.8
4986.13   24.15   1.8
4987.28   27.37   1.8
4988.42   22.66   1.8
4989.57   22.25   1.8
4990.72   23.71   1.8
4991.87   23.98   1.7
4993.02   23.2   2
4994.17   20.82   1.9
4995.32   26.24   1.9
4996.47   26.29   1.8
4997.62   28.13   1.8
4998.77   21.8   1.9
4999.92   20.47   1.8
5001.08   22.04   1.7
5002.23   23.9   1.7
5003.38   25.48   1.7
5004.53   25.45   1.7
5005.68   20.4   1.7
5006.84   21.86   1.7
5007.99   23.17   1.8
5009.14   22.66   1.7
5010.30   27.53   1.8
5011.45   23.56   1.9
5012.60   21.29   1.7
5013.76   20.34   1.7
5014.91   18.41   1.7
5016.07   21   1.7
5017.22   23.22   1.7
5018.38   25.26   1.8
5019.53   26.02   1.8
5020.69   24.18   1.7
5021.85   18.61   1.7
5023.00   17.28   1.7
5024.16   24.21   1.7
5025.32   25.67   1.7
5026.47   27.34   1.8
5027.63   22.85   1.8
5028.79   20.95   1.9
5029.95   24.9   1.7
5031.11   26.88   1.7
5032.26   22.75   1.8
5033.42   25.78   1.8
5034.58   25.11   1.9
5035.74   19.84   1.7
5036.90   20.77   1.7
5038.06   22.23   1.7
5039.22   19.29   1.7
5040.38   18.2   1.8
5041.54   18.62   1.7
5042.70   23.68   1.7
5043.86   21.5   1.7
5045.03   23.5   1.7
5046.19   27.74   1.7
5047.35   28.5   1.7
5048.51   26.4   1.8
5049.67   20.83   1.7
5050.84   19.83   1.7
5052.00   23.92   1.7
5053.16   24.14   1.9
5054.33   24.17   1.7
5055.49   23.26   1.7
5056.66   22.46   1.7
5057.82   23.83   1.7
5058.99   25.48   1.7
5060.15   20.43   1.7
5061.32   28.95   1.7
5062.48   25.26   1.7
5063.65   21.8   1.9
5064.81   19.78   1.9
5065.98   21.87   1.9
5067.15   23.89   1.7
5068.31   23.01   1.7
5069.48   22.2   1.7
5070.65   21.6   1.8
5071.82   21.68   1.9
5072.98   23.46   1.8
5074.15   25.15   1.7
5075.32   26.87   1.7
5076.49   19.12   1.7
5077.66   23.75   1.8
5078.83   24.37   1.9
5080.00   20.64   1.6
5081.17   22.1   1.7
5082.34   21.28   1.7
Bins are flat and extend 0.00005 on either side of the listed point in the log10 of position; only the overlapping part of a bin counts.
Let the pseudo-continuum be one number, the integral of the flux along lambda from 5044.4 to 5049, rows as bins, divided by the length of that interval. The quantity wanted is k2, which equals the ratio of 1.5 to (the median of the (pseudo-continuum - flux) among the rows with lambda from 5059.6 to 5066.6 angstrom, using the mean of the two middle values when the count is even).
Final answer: 0.3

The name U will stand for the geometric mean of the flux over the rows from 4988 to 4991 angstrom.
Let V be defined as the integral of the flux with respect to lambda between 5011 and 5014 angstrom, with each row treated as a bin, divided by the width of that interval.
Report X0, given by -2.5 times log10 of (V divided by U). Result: 0.05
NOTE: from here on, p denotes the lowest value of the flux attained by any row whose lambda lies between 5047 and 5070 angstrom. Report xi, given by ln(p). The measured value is 2.98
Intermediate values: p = 19.78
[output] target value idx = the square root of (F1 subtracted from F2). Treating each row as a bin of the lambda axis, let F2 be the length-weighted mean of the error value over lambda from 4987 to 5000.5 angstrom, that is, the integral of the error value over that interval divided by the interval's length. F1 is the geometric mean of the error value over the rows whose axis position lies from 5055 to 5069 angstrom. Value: 0.29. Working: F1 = 1.748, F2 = 1.83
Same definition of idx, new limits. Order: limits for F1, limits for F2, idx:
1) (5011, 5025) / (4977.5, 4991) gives 0.28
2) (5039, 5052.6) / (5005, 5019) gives 0.16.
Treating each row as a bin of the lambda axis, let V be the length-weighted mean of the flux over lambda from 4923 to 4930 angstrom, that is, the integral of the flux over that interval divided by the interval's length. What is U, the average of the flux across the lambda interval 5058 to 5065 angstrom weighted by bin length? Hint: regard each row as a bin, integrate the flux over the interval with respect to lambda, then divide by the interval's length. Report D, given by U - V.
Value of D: -6.2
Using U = 24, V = 30.1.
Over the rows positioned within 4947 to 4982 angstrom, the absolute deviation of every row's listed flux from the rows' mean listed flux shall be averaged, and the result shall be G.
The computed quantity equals 2.5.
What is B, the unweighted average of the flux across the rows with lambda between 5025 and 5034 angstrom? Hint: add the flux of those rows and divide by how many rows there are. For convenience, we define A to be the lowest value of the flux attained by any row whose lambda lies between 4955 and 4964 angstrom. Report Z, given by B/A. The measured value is 1.32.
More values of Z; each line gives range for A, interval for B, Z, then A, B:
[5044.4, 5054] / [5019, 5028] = 1.17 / 19.83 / 23.3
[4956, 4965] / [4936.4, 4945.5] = 1.47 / 18.65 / 27.4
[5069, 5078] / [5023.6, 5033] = 1.28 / 19.12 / 24.4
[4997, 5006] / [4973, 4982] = 1.24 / 20.4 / 25.2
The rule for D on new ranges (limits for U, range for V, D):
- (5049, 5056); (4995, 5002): -1.3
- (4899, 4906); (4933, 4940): 0.5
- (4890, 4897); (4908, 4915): -3.1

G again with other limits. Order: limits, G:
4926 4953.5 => 1.8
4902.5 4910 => 1.5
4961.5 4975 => 1.7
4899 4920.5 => 2.2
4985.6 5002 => 1.9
